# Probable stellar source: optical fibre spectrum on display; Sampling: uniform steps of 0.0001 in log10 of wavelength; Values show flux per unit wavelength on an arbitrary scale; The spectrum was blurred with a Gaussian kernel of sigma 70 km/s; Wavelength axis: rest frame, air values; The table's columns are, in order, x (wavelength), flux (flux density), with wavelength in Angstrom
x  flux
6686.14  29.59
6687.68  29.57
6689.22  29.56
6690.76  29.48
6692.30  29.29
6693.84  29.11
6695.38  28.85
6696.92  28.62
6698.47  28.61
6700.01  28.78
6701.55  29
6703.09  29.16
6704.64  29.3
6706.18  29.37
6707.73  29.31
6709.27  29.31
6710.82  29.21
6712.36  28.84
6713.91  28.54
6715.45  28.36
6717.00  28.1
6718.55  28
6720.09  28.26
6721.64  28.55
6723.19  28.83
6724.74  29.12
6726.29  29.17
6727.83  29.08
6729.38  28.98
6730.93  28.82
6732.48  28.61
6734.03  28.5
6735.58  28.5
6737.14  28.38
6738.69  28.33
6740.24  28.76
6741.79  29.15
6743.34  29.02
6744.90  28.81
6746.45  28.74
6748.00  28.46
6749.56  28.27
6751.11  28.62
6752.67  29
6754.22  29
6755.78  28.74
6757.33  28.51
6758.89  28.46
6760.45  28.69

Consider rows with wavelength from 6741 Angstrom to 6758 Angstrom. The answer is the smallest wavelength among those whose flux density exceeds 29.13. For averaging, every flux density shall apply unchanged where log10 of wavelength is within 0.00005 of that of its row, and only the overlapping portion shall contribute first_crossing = 6741.79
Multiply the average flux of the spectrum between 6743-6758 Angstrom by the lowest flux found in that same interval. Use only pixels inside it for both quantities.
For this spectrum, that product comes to 812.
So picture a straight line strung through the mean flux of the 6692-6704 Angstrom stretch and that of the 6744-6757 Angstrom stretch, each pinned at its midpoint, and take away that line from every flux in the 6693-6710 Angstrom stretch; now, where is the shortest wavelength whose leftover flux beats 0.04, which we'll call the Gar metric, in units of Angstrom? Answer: 6693.84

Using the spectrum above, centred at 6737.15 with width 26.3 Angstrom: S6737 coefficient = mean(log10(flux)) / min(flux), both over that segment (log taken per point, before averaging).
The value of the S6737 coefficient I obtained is 0.0516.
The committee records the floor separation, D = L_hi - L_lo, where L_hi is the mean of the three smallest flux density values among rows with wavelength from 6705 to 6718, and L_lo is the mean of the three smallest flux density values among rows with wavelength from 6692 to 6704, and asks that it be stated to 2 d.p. -0.34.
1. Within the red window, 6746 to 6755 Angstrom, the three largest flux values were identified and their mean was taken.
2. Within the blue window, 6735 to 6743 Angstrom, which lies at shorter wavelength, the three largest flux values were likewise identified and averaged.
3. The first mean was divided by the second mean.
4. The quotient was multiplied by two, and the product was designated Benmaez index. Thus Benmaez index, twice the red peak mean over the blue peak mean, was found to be 2.01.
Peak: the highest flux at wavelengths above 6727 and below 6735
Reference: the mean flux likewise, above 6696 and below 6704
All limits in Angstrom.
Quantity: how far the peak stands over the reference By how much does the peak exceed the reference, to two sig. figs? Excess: 0.25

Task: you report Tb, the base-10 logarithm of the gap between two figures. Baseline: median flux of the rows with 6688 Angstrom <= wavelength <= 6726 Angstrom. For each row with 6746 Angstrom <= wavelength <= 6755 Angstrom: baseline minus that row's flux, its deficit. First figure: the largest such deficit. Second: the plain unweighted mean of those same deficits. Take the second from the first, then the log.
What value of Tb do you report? -0.39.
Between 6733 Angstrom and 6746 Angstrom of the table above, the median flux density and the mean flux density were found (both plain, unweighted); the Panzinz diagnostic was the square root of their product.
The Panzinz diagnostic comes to 28.7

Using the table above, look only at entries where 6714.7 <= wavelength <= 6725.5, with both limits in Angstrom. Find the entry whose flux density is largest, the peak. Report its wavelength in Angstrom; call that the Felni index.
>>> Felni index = 6724.74 Angstrom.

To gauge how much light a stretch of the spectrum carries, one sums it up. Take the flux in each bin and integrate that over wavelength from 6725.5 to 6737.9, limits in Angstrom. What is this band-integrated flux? 357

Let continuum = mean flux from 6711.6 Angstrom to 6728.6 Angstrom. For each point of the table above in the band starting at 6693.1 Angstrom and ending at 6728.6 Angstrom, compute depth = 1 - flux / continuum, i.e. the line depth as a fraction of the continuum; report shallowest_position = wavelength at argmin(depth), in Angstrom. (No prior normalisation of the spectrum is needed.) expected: 6706.18 Angstrom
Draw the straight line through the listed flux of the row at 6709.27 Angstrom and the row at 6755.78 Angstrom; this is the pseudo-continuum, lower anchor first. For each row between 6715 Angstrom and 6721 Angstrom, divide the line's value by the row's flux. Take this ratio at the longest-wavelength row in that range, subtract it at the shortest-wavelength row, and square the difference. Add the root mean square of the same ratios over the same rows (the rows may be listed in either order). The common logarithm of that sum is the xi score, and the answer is 0.016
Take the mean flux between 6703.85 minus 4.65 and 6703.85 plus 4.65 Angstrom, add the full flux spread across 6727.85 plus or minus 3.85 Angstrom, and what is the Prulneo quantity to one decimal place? 29.5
